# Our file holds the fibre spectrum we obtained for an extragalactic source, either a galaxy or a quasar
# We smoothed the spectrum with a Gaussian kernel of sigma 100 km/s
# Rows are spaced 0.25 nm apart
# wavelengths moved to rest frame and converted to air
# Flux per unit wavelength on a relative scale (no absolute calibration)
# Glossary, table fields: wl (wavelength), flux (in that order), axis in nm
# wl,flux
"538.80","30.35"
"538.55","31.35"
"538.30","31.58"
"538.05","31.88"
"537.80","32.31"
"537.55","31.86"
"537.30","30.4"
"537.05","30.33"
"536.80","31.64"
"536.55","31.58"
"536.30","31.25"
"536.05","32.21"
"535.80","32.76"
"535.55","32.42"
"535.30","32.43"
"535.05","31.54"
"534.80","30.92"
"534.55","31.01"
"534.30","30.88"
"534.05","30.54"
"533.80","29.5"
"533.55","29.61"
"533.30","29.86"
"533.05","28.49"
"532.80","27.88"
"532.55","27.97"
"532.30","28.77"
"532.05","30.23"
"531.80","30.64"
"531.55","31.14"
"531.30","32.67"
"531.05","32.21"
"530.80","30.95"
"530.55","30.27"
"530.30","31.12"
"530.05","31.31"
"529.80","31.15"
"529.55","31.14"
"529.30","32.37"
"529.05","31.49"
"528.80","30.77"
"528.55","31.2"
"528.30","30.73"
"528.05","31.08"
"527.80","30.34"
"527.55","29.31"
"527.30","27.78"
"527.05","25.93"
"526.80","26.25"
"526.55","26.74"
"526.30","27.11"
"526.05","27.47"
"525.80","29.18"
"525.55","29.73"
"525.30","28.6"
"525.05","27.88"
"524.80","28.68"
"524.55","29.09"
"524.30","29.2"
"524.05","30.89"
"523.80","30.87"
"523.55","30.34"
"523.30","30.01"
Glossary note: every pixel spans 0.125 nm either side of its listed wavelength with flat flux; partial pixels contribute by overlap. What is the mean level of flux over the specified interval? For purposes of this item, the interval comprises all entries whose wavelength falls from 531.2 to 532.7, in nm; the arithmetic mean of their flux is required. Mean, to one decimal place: 30.2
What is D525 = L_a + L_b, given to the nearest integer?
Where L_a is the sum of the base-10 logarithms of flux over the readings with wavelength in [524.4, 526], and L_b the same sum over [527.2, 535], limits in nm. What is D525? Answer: 55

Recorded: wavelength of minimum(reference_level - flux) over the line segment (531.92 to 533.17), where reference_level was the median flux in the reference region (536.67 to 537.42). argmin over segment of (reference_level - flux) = 532.05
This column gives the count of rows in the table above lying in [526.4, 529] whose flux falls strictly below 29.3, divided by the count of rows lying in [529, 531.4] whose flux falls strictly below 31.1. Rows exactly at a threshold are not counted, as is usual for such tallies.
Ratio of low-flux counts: 2.0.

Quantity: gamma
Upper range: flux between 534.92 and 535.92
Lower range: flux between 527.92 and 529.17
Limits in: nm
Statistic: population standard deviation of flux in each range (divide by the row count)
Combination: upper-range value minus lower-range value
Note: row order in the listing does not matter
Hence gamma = 0.17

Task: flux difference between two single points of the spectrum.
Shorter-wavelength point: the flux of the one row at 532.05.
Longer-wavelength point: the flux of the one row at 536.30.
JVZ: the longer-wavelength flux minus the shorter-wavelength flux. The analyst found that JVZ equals 1.0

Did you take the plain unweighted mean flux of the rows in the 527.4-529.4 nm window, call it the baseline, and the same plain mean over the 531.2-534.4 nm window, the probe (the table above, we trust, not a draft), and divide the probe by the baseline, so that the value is 0.97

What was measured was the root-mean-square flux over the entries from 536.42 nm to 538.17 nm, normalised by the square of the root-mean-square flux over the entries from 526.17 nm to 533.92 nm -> 0.0351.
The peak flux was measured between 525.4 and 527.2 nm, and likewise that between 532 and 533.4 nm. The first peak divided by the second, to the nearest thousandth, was 0.983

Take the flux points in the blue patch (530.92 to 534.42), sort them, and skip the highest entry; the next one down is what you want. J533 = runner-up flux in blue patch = 32.21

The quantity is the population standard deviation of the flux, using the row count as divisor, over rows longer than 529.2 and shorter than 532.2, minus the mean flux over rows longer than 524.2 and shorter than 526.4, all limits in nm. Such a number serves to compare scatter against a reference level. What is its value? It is -27.8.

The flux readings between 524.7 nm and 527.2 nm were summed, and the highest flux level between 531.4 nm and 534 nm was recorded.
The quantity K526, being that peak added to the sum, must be 309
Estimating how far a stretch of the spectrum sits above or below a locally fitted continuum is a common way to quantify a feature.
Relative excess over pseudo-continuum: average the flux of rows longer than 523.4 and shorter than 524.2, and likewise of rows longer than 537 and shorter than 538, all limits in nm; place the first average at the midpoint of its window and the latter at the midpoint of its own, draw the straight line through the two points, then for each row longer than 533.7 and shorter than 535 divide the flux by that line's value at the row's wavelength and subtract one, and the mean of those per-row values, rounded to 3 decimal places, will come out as -0.017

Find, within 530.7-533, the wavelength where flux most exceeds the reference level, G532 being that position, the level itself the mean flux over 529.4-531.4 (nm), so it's 531.30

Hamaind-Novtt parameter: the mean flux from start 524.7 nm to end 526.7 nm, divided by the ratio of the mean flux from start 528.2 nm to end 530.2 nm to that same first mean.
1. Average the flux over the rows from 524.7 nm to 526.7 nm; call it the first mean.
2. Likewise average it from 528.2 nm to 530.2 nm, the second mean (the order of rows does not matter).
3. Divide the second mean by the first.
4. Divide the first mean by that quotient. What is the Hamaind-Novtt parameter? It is 25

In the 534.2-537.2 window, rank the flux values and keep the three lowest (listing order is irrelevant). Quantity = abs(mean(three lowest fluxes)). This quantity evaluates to 31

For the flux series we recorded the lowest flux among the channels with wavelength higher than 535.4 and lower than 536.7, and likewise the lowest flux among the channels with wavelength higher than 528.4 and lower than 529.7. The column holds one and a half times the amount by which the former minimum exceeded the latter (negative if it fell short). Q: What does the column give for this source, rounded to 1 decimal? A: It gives 0.7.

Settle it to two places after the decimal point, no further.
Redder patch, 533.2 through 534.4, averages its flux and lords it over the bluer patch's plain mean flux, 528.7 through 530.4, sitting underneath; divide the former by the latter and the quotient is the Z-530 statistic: 0.96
